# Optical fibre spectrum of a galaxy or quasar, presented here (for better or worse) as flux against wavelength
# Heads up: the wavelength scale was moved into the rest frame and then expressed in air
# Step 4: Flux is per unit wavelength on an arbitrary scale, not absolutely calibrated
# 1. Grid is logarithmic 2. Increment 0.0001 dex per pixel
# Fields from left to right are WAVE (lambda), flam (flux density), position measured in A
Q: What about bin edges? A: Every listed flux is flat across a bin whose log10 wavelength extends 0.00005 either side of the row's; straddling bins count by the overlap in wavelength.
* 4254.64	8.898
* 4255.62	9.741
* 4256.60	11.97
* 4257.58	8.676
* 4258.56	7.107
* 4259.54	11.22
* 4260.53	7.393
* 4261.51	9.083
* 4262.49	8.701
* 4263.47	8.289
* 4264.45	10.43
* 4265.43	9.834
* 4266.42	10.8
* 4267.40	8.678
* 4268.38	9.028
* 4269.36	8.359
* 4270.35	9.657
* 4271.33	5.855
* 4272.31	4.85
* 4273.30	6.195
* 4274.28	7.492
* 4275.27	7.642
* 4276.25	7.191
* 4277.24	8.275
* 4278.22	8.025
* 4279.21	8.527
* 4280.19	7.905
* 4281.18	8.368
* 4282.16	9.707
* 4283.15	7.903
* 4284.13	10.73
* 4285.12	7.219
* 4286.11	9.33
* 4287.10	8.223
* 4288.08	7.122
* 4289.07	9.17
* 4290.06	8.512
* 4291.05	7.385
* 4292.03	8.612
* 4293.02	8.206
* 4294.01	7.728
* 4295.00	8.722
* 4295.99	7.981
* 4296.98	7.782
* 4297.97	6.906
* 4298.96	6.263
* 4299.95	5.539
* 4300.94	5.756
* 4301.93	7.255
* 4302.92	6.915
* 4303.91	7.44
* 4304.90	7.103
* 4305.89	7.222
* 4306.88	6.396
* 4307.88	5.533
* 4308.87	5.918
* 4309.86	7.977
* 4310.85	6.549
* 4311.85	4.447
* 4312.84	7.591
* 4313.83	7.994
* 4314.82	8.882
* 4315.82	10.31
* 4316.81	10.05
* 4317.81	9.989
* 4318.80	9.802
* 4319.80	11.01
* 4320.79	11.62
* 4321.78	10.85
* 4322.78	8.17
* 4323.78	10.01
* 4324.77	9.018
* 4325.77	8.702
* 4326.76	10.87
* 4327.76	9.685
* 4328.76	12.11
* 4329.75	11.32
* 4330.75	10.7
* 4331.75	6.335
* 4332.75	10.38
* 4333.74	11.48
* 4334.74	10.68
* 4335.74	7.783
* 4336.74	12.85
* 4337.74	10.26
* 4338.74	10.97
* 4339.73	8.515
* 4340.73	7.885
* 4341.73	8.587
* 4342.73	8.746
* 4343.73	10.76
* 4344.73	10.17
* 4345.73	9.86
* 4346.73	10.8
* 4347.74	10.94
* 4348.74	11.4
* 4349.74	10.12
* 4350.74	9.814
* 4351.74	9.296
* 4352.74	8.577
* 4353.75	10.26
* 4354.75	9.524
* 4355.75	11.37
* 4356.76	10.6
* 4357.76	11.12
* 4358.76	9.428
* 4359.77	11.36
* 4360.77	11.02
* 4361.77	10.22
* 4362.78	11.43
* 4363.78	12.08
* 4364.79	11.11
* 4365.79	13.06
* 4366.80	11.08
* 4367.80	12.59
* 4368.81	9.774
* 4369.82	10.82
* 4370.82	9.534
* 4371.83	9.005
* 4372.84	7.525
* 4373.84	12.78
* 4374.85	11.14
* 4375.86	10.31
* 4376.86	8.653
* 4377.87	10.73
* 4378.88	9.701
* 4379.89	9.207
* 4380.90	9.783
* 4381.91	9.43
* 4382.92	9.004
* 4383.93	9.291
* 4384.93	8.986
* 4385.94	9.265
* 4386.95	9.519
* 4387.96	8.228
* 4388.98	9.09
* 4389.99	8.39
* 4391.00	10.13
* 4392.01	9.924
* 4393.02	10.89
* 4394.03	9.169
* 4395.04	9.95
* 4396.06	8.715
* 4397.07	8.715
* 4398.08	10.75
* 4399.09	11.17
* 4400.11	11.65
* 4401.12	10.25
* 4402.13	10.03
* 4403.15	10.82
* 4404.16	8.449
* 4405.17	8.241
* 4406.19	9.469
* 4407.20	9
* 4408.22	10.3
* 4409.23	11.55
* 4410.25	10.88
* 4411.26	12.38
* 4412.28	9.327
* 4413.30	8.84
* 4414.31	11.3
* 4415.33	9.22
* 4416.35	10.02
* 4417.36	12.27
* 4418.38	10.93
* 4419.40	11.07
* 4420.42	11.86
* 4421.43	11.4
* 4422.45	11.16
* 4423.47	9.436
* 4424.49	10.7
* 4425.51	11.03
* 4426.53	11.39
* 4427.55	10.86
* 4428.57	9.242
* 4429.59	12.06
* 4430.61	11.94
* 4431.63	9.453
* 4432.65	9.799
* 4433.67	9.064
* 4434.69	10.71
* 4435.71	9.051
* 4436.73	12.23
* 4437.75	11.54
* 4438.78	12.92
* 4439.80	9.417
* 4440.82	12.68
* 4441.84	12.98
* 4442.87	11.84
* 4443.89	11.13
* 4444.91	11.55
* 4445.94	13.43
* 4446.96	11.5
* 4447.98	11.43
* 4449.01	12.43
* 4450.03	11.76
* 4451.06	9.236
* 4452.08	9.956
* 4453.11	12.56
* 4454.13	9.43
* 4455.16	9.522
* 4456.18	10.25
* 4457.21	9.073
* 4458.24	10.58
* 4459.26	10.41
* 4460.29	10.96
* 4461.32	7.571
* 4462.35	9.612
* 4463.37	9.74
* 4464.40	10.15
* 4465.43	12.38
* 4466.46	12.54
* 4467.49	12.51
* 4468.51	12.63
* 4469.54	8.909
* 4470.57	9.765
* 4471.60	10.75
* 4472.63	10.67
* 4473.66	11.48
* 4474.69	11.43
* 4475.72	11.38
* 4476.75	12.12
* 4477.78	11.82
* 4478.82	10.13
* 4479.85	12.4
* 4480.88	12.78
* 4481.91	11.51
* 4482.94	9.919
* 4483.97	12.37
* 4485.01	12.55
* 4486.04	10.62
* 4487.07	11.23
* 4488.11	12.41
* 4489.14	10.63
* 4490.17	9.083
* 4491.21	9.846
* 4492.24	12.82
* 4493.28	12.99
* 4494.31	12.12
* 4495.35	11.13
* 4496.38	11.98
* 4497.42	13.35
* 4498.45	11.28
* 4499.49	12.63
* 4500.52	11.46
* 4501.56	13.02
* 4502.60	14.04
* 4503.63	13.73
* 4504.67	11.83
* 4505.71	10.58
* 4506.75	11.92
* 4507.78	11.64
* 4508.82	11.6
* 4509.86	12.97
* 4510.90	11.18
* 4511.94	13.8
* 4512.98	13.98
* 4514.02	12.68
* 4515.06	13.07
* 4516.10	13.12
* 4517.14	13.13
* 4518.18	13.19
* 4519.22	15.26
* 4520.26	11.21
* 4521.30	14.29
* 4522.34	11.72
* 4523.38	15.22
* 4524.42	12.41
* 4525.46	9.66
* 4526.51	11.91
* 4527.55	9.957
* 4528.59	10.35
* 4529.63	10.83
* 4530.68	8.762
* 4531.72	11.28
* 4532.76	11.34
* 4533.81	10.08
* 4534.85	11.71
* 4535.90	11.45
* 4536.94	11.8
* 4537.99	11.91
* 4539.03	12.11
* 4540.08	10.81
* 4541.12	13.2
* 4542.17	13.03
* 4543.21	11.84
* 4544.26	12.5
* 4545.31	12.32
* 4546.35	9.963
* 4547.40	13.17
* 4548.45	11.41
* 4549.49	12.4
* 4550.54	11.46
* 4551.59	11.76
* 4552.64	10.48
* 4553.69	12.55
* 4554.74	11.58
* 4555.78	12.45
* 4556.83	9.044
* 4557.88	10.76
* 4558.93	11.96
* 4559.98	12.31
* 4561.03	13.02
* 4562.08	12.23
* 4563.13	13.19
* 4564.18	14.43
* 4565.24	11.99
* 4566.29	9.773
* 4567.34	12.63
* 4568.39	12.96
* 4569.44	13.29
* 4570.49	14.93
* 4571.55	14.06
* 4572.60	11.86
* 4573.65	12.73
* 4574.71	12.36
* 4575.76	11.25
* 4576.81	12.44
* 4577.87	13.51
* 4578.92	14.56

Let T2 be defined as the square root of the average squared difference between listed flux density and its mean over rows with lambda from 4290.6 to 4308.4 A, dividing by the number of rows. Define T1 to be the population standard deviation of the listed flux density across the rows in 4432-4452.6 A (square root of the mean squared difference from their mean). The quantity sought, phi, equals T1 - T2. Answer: 0.42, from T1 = 1.36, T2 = 0.94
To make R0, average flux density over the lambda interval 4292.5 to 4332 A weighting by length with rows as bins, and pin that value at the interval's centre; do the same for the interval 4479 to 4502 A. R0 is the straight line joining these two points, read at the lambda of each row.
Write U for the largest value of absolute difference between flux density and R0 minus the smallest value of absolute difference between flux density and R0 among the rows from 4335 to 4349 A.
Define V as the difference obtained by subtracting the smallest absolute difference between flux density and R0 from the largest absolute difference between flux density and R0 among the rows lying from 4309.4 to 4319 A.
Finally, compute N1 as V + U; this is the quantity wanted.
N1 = 7.5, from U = 3.9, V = 3.6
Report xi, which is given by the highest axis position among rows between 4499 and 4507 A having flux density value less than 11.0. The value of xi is 4505.71 A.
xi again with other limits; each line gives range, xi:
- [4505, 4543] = 4540.08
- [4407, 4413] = 4412.28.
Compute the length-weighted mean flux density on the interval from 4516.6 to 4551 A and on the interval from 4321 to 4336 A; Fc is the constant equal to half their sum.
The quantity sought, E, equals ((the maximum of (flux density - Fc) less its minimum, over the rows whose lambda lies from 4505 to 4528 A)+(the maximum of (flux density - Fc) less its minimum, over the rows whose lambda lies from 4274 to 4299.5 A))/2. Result 5.0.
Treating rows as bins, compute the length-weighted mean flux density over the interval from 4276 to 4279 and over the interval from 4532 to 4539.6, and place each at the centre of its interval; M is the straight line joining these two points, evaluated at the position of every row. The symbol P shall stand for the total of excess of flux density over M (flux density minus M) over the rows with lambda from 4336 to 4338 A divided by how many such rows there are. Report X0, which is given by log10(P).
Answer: 0.45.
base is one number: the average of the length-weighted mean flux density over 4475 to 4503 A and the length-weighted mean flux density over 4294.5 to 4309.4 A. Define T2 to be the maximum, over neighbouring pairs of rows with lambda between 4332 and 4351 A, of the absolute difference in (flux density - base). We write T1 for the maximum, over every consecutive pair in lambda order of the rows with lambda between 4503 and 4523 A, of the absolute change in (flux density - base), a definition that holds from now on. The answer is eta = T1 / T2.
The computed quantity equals 0.80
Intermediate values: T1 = 4.05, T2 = 5.1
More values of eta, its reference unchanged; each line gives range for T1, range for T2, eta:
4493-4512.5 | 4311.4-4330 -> 0.83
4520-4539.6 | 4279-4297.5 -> 1.00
